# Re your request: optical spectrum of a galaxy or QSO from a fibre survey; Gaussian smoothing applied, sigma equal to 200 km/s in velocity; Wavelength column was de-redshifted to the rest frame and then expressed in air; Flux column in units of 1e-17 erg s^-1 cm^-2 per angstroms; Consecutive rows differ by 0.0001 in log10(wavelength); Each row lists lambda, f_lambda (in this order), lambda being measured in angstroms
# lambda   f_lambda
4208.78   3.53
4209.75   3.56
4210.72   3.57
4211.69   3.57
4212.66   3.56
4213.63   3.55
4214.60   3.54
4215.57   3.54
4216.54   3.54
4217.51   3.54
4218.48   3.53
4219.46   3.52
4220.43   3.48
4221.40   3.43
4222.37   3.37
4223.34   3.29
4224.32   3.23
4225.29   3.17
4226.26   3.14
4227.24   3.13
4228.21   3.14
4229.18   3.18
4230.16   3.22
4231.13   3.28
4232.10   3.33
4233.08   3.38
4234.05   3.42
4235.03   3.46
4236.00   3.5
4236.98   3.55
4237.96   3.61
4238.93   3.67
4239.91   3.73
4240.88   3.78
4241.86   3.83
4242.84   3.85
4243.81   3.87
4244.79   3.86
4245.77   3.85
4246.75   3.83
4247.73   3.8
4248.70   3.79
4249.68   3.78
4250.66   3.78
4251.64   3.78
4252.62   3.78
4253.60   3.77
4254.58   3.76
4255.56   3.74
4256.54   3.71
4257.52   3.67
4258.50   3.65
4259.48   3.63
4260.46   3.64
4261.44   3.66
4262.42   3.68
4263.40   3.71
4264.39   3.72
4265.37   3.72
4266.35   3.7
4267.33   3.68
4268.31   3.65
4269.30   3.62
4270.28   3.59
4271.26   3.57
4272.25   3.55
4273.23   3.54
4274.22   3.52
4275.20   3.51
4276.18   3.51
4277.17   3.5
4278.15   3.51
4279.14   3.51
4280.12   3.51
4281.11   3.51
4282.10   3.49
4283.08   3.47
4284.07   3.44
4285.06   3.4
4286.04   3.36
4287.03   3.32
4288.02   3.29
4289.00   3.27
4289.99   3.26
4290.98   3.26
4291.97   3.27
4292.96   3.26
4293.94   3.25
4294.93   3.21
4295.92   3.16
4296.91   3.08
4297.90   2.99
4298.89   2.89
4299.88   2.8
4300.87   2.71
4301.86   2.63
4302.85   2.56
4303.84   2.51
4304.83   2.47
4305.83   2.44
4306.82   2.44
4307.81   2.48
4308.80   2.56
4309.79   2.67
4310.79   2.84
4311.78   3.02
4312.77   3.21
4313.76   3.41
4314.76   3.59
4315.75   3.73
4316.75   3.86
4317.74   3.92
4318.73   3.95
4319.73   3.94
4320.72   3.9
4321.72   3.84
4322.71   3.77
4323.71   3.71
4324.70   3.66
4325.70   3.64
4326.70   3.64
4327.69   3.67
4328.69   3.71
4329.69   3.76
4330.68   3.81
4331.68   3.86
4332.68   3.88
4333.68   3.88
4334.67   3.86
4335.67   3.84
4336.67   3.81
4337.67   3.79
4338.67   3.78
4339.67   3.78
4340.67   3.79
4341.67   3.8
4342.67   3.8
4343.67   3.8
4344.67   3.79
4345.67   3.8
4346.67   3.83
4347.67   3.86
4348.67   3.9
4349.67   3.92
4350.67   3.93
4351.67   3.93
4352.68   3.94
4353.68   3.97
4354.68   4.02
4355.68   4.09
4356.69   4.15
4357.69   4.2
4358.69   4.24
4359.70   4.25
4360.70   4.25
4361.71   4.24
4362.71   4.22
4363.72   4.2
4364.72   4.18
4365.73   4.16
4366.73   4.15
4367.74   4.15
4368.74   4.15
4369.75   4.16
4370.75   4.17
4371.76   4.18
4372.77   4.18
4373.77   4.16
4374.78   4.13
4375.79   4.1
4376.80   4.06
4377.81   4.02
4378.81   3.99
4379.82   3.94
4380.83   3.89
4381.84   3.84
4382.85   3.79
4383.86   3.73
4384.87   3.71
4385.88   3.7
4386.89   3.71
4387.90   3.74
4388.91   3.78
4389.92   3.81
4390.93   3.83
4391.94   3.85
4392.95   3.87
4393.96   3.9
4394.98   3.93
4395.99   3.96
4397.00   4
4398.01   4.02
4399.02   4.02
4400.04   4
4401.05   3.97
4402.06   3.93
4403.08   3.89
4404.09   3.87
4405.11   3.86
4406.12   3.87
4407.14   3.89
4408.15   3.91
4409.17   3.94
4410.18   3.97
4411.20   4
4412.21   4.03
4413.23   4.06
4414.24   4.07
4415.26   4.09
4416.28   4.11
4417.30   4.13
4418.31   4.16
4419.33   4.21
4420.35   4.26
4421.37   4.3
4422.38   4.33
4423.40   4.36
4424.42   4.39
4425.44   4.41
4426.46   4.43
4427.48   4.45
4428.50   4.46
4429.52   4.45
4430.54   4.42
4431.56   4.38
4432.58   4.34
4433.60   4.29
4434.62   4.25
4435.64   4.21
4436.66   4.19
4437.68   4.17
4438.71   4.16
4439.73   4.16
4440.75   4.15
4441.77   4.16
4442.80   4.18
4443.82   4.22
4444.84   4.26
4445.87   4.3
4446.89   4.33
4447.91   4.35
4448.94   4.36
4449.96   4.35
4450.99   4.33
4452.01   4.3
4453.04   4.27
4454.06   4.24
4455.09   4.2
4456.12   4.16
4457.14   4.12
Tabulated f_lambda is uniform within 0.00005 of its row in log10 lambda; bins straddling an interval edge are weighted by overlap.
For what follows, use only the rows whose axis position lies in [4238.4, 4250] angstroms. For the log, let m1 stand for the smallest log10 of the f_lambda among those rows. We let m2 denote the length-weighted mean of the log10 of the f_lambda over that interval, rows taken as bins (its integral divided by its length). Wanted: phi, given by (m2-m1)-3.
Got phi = -2.98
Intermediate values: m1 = 0.56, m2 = 0.58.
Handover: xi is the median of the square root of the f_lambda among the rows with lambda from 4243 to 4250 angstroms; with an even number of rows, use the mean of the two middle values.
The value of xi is 1.96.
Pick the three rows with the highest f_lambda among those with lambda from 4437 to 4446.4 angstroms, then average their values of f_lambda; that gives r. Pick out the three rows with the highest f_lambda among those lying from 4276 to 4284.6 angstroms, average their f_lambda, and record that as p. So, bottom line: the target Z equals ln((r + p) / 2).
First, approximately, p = 3.51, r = 4.26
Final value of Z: 1.36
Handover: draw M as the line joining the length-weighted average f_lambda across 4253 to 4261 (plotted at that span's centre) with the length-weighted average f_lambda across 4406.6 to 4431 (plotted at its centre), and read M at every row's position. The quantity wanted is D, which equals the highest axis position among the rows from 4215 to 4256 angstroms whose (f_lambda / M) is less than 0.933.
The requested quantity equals 4233.08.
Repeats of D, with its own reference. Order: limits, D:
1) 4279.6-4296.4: 4295.92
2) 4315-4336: 4326.70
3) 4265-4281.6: 4281.11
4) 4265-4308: 4307.81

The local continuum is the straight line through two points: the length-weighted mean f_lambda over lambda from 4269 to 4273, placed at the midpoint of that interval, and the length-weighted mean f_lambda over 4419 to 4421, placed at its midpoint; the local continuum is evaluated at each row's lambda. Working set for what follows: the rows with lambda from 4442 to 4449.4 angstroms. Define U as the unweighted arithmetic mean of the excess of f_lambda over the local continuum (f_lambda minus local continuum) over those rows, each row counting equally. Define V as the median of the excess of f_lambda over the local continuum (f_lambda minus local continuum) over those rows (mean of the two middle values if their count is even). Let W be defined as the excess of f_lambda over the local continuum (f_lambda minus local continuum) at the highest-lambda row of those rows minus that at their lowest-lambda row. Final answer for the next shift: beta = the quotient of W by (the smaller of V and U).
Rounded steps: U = -0.06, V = -0.05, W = 0.15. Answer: -2.6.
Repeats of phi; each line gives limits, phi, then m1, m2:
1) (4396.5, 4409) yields -2.99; 0.59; 0.59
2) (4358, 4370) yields -3.00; 0.62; 0.62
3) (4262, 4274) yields -2.99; 0.55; 0.56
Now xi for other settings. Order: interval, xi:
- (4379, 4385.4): 1.95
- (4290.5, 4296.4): 1.80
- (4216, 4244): 1.86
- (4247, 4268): 1.93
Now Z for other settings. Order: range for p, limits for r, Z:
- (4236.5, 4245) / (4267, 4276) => 1.32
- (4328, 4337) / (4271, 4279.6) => 1.31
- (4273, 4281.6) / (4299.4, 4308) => 1.14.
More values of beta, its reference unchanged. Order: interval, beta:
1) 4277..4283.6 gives 0.5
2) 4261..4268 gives 0.0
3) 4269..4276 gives 3.7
